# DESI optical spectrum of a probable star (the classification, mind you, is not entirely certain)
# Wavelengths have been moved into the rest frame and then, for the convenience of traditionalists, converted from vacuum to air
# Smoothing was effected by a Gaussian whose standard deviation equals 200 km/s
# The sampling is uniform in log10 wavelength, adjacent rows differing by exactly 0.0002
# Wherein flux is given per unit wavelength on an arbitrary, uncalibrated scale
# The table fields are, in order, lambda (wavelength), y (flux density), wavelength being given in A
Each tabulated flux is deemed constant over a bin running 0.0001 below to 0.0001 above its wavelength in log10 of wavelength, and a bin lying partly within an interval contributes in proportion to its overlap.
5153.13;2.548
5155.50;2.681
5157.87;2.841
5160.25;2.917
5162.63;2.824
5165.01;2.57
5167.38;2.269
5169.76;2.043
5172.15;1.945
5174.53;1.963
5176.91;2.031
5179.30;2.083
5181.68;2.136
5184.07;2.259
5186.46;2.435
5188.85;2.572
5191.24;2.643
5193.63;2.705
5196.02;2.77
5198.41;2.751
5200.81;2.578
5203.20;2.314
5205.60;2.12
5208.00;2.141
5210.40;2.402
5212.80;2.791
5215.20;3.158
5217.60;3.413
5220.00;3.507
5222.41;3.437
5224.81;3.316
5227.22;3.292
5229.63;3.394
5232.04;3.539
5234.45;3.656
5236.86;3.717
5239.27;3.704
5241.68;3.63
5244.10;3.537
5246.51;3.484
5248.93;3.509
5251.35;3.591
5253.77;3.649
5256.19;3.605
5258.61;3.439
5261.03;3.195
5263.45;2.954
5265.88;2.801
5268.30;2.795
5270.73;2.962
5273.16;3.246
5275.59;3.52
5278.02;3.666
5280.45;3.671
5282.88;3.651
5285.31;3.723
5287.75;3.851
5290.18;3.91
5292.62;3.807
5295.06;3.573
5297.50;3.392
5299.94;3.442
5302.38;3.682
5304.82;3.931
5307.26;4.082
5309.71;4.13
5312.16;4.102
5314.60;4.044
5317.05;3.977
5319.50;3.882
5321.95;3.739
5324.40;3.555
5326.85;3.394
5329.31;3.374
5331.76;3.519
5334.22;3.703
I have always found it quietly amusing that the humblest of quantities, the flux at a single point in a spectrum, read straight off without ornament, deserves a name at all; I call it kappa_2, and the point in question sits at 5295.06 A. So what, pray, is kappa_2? 3.573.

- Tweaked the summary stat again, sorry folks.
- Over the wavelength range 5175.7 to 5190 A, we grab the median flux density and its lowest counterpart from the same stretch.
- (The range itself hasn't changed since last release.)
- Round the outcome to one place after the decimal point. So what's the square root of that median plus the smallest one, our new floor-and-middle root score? 2.1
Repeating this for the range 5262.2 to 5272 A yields 2.4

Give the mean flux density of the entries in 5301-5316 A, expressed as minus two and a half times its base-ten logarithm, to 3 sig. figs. -1.50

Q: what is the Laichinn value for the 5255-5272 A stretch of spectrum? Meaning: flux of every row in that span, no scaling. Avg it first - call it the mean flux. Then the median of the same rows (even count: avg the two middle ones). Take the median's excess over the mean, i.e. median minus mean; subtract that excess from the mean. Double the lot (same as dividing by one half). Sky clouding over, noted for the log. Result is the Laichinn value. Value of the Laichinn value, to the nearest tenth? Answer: 6.5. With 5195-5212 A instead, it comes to 5.0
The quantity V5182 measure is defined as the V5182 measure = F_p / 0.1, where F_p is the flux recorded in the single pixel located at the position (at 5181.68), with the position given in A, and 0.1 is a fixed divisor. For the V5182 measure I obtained 21.4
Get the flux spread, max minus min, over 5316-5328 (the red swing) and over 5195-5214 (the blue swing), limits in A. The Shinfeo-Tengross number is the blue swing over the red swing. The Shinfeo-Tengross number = 1.2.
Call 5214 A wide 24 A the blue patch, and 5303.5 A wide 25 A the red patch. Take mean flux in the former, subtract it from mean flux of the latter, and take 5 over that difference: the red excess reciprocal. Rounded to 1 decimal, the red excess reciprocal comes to 5.2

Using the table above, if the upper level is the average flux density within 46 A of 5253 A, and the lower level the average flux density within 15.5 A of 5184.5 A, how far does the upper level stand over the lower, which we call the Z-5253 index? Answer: 1.05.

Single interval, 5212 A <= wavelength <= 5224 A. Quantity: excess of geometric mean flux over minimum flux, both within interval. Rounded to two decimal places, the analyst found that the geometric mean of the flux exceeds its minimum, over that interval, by 0.46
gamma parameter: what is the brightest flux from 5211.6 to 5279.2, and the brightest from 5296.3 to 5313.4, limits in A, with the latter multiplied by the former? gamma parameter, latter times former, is 15.4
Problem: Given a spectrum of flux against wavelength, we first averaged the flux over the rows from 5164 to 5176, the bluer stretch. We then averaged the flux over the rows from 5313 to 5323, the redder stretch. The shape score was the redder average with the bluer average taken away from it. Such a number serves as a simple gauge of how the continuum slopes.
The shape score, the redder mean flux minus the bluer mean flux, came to 1.8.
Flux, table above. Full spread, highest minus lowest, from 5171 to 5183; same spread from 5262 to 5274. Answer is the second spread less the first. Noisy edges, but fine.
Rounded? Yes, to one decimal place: 0.3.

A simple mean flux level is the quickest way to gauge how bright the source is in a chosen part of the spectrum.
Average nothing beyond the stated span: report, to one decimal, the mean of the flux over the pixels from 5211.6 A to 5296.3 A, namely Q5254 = 3.4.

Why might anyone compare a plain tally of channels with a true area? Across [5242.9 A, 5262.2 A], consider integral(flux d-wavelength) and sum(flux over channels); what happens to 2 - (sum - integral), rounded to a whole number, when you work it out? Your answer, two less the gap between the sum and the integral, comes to 42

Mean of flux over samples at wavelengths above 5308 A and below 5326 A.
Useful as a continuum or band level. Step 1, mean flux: 3.9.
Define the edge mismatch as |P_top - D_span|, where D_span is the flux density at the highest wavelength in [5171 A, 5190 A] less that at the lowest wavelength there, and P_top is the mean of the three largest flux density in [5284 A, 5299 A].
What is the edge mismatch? 3.2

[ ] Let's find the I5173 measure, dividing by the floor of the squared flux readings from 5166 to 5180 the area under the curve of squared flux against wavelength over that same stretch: 16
